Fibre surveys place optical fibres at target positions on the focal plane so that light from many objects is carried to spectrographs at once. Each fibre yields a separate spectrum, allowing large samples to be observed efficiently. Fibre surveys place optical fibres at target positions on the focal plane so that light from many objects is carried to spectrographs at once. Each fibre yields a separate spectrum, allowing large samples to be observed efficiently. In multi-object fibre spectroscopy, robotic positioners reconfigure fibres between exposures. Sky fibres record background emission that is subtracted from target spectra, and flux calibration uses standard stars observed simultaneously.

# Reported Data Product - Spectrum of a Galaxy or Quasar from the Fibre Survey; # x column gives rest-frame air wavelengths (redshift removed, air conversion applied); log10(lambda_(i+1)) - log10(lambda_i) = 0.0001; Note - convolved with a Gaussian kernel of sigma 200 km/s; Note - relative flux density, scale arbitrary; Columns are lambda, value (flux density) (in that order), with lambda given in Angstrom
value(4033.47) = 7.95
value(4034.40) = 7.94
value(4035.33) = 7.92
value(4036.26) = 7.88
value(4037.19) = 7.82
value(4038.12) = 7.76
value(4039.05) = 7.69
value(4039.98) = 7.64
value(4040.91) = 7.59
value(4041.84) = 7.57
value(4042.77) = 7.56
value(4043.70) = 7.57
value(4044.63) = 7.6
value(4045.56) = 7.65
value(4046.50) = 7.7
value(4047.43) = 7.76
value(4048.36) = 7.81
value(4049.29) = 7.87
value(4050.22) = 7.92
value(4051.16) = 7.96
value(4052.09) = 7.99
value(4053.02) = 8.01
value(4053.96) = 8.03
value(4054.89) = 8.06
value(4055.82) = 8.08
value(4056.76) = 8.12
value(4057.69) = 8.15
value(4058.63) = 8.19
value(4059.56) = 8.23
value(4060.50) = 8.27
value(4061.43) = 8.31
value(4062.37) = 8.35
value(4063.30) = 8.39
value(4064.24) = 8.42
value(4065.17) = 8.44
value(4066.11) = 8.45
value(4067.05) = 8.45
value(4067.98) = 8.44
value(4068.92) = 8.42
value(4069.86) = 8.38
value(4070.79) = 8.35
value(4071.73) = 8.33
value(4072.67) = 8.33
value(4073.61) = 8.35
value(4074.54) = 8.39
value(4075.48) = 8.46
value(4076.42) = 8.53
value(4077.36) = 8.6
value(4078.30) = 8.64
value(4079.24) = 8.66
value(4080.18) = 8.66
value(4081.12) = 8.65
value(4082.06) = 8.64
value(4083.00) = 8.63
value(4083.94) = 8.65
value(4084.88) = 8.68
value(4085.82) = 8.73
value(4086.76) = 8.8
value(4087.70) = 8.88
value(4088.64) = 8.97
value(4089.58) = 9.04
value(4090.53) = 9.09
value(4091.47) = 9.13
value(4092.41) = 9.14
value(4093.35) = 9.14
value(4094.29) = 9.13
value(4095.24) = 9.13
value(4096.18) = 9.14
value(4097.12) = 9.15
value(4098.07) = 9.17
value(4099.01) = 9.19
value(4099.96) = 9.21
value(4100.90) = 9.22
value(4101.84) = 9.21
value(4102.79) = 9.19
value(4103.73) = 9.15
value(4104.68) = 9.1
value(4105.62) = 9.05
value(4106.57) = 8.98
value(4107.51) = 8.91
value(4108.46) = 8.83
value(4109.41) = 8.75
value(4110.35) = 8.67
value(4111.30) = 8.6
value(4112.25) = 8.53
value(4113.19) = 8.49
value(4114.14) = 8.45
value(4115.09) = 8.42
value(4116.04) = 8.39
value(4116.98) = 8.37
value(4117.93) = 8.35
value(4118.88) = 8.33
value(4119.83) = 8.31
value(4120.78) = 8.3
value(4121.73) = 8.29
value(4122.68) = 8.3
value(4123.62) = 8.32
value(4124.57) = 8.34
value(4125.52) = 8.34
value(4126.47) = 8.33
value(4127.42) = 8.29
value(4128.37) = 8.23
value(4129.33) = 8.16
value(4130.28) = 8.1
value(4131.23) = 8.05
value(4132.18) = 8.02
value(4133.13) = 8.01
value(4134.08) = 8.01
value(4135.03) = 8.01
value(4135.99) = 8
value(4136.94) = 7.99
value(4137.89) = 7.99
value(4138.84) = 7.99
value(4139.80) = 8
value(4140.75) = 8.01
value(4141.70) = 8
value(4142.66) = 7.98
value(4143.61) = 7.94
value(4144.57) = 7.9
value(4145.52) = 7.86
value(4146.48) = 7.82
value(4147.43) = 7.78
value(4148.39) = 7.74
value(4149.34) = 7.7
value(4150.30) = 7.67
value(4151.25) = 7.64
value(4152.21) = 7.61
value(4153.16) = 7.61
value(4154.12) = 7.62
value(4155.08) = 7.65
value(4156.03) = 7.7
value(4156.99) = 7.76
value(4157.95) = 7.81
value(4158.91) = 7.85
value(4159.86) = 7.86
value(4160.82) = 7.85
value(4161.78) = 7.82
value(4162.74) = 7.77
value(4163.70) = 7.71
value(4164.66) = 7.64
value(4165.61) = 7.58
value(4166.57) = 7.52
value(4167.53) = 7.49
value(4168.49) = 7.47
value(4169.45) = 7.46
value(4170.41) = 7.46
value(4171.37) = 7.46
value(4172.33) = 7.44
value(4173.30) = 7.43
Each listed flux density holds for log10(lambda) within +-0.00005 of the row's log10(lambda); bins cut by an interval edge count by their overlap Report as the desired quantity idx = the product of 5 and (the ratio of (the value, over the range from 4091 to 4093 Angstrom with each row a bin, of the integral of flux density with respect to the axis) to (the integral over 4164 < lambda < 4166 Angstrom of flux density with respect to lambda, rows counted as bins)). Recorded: 6.0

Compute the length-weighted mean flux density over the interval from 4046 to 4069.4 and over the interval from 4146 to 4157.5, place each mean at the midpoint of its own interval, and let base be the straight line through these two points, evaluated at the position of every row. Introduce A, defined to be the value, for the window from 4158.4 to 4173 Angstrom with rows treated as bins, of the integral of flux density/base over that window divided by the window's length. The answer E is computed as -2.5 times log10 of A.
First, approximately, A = 1.00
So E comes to 0.00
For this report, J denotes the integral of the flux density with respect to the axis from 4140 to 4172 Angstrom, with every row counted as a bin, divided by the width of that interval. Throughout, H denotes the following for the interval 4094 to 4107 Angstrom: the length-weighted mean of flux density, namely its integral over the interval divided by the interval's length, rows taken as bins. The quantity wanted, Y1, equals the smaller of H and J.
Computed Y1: 7.72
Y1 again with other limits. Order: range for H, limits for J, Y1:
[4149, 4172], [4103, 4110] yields 7.65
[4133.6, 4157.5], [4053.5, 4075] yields 7.84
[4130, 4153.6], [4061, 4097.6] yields 7.90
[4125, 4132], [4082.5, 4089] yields 8.20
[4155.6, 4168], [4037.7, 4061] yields 7.72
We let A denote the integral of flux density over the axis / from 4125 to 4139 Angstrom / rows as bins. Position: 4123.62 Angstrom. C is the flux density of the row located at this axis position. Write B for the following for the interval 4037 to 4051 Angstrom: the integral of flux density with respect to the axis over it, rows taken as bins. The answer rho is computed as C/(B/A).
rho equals 8.8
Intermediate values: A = 113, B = 108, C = 8.32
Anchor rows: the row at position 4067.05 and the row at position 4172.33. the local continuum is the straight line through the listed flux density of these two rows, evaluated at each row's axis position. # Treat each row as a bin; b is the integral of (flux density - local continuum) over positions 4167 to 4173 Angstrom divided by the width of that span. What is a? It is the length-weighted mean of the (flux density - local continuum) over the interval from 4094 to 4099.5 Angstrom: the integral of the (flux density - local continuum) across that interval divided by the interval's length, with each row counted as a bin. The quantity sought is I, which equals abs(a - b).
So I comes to 0.99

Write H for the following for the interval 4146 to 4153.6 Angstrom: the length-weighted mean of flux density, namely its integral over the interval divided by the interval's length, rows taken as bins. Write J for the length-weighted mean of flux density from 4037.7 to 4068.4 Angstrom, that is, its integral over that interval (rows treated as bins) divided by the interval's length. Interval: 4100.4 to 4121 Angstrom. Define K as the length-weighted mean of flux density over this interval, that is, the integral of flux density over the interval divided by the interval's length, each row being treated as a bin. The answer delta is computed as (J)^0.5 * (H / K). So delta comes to 2.50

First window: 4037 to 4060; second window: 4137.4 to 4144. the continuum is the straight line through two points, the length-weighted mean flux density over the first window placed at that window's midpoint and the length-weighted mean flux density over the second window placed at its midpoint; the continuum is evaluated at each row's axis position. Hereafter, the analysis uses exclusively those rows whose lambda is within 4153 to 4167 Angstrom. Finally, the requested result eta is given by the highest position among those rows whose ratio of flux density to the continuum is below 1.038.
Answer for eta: 4166.57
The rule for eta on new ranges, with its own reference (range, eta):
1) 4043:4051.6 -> 4051.16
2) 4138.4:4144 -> 4143.61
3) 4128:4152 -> 4151.25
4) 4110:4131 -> 4130.28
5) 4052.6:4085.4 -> 4057.69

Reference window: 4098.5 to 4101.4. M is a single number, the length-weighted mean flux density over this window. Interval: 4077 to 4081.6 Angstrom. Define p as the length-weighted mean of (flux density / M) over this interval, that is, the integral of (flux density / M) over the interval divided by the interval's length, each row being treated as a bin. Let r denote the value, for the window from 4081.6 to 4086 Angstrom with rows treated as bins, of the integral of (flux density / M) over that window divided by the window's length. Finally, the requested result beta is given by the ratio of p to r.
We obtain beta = 1.00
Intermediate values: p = 0.94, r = 0.94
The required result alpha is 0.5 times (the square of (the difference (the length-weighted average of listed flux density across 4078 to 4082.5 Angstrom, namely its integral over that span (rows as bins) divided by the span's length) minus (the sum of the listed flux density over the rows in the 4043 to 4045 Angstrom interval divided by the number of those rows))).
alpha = 0.563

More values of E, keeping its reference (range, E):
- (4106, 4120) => -0.09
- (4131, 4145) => -0.03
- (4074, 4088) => -0.08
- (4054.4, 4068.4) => -0.02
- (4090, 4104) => -0.15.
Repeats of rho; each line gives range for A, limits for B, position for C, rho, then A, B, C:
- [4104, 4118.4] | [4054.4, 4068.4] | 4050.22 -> 8.5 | 125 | 116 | 7.92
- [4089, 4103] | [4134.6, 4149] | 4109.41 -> 9.8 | 128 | 114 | 8.75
